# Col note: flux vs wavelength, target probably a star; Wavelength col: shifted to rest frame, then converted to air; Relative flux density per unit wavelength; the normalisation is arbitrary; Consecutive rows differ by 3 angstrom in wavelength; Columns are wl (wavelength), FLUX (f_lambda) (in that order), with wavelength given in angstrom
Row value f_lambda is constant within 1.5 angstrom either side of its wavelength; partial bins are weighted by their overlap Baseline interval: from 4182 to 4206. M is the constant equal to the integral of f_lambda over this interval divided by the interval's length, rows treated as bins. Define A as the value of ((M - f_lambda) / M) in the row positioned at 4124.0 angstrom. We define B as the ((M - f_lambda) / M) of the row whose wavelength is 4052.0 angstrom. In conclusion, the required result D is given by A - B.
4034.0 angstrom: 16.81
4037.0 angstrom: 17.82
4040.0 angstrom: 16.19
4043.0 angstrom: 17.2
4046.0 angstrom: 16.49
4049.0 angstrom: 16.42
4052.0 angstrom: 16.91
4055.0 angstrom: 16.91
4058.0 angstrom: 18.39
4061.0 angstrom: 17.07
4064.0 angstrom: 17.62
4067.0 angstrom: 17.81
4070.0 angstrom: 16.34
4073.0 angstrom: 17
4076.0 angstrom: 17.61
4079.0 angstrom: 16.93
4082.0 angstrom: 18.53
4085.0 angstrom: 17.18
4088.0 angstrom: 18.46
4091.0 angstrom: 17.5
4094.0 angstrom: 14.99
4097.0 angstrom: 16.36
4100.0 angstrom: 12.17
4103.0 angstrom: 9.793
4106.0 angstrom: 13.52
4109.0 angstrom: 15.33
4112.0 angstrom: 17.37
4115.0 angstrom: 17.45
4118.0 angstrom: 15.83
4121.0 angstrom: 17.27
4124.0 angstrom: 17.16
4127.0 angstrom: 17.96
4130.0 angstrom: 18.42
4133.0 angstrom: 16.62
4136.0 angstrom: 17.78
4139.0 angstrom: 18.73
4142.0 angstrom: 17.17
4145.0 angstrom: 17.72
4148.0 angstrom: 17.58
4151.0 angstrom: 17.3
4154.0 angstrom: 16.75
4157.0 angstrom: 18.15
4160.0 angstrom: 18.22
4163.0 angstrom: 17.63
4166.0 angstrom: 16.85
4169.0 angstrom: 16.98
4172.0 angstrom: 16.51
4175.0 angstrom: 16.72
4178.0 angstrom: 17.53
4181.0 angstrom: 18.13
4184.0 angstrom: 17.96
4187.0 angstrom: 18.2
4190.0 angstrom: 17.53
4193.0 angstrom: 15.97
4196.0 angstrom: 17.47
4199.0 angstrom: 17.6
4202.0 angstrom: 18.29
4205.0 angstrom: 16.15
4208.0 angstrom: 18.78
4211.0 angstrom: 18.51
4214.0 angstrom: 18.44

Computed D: -0.01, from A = 0.016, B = 0.03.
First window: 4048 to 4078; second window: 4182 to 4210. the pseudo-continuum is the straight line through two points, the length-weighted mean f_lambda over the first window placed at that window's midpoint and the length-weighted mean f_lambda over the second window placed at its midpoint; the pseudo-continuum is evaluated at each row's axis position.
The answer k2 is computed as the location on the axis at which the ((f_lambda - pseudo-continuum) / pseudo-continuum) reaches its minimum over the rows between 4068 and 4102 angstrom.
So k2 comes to 4100.0 angstrom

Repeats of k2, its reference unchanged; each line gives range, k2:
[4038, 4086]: 4040.0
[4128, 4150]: 4133.0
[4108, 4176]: 4109.0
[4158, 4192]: 4172.0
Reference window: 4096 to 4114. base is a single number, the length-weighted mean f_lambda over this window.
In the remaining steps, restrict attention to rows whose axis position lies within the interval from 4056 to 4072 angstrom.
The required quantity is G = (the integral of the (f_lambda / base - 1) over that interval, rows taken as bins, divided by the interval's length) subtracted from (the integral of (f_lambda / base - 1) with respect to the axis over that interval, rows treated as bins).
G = 3.50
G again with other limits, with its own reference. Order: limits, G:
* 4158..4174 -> 3.32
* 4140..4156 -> 3.46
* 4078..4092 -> 3.35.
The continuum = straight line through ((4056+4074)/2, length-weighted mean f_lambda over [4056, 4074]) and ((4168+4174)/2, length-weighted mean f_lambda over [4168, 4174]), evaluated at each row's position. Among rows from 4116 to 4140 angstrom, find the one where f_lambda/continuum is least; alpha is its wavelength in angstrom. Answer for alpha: 4118.0 angstrom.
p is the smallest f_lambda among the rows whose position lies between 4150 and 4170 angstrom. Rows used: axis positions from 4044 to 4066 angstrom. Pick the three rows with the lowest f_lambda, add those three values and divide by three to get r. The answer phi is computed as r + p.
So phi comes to 33.4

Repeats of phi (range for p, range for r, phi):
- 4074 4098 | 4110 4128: 31.7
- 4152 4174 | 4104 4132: 31.4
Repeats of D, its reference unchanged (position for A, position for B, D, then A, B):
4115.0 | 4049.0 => -0.06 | -0.001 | 0.06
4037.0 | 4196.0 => -0.02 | -0.022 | 0.00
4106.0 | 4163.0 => 0.24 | 0.225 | -0.01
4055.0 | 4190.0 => 0.04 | 0.030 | -0.01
